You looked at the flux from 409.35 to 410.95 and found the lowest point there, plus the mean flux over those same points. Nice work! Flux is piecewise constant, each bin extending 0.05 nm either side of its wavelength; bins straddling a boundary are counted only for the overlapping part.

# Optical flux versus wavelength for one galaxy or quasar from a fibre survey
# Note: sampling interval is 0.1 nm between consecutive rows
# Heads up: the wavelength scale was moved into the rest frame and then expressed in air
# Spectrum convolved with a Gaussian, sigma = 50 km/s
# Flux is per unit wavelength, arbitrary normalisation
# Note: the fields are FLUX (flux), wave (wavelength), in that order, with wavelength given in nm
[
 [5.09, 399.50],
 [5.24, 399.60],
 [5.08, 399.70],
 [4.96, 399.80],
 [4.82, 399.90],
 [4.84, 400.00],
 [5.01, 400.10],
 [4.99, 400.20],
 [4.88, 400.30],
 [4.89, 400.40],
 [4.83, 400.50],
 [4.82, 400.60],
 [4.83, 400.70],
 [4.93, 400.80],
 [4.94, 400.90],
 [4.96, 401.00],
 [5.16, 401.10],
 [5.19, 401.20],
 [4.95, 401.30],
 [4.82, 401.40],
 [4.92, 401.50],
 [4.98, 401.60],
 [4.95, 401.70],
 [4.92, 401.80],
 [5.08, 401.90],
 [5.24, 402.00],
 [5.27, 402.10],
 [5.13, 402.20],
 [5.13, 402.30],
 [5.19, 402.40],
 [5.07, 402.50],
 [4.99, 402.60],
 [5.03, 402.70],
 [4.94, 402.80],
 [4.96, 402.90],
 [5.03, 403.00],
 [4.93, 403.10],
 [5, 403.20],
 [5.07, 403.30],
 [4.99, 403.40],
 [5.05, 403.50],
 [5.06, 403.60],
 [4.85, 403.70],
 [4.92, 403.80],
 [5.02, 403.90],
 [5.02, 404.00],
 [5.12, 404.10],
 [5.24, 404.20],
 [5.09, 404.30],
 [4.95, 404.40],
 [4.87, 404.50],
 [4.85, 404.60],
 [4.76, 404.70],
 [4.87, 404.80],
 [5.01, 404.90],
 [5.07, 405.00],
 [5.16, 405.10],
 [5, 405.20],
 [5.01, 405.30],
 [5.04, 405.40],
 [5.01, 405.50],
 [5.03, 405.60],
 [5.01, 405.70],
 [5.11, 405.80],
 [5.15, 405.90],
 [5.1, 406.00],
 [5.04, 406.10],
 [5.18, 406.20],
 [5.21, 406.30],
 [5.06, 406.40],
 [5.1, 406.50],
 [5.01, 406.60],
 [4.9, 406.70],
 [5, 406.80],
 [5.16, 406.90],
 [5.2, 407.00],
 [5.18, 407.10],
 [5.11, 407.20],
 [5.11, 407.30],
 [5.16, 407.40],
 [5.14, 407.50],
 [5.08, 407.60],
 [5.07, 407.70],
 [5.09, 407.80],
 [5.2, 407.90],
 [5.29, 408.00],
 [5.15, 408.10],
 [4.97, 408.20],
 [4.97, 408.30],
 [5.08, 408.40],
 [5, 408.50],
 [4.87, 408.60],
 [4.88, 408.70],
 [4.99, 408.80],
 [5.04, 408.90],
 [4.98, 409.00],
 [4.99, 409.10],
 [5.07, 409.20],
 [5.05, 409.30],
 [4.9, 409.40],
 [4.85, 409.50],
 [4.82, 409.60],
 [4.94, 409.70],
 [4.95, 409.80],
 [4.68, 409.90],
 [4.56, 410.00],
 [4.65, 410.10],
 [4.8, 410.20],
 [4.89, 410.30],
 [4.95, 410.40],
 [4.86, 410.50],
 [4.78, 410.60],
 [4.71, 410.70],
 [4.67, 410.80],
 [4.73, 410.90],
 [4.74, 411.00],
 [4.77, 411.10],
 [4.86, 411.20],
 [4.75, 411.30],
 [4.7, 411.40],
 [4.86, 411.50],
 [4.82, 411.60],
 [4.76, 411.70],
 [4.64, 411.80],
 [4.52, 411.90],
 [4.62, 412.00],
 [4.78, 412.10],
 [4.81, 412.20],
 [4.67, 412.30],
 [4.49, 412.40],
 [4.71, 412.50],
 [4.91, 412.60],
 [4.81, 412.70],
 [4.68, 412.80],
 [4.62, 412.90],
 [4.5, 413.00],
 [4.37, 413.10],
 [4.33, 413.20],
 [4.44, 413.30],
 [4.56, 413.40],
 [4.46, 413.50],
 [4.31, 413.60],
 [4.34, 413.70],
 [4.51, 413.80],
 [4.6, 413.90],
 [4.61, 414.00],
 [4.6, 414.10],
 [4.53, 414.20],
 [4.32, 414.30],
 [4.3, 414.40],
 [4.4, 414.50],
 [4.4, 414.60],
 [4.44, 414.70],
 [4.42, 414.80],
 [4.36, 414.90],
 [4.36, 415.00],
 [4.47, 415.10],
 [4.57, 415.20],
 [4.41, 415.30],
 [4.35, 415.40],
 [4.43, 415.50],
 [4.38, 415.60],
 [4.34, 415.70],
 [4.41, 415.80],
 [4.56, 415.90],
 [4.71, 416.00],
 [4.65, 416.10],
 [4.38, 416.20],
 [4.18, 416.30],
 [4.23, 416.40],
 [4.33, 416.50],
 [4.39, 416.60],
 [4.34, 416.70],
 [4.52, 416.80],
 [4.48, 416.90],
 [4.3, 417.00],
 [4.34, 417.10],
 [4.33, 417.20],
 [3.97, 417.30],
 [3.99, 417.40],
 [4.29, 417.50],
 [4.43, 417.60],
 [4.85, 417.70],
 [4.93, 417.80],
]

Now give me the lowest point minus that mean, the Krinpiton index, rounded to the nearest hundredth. -0.24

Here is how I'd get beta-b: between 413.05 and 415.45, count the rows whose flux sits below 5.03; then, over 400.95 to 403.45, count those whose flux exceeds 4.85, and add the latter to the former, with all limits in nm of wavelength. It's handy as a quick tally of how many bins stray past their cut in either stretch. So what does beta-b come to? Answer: 48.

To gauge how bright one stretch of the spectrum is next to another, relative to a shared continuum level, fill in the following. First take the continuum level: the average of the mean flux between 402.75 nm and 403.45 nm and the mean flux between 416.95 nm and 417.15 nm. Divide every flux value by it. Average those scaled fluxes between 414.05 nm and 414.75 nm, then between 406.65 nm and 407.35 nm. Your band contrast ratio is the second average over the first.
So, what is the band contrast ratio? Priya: 1.15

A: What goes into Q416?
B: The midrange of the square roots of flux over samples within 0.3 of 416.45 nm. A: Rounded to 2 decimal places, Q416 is 2.07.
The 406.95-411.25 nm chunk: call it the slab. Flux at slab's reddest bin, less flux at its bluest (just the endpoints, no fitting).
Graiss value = -0.3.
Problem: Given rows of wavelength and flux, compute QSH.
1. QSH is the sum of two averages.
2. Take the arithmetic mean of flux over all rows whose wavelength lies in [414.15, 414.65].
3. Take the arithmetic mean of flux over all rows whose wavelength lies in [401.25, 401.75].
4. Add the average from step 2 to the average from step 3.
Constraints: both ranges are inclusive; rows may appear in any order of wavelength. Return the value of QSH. 9.31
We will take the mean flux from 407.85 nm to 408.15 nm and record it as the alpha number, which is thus 5.2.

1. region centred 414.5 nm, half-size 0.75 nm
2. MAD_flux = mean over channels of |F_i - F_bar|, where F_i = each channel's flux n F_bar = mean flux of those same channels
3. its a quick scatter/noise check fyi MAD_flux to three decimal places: 0.090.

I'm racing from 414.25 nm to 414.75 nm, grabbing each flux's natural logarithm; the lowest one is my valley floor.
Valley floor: 1.46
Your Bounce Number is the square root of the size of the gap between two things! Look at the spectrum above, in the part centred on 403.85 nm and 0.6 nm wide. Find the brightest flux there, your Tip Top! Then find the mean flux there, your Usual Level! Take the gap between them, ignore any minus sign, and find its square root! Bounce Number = 0.35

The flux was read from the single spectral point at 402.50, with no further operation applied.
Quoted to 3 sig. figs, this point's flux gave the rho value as 5.07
